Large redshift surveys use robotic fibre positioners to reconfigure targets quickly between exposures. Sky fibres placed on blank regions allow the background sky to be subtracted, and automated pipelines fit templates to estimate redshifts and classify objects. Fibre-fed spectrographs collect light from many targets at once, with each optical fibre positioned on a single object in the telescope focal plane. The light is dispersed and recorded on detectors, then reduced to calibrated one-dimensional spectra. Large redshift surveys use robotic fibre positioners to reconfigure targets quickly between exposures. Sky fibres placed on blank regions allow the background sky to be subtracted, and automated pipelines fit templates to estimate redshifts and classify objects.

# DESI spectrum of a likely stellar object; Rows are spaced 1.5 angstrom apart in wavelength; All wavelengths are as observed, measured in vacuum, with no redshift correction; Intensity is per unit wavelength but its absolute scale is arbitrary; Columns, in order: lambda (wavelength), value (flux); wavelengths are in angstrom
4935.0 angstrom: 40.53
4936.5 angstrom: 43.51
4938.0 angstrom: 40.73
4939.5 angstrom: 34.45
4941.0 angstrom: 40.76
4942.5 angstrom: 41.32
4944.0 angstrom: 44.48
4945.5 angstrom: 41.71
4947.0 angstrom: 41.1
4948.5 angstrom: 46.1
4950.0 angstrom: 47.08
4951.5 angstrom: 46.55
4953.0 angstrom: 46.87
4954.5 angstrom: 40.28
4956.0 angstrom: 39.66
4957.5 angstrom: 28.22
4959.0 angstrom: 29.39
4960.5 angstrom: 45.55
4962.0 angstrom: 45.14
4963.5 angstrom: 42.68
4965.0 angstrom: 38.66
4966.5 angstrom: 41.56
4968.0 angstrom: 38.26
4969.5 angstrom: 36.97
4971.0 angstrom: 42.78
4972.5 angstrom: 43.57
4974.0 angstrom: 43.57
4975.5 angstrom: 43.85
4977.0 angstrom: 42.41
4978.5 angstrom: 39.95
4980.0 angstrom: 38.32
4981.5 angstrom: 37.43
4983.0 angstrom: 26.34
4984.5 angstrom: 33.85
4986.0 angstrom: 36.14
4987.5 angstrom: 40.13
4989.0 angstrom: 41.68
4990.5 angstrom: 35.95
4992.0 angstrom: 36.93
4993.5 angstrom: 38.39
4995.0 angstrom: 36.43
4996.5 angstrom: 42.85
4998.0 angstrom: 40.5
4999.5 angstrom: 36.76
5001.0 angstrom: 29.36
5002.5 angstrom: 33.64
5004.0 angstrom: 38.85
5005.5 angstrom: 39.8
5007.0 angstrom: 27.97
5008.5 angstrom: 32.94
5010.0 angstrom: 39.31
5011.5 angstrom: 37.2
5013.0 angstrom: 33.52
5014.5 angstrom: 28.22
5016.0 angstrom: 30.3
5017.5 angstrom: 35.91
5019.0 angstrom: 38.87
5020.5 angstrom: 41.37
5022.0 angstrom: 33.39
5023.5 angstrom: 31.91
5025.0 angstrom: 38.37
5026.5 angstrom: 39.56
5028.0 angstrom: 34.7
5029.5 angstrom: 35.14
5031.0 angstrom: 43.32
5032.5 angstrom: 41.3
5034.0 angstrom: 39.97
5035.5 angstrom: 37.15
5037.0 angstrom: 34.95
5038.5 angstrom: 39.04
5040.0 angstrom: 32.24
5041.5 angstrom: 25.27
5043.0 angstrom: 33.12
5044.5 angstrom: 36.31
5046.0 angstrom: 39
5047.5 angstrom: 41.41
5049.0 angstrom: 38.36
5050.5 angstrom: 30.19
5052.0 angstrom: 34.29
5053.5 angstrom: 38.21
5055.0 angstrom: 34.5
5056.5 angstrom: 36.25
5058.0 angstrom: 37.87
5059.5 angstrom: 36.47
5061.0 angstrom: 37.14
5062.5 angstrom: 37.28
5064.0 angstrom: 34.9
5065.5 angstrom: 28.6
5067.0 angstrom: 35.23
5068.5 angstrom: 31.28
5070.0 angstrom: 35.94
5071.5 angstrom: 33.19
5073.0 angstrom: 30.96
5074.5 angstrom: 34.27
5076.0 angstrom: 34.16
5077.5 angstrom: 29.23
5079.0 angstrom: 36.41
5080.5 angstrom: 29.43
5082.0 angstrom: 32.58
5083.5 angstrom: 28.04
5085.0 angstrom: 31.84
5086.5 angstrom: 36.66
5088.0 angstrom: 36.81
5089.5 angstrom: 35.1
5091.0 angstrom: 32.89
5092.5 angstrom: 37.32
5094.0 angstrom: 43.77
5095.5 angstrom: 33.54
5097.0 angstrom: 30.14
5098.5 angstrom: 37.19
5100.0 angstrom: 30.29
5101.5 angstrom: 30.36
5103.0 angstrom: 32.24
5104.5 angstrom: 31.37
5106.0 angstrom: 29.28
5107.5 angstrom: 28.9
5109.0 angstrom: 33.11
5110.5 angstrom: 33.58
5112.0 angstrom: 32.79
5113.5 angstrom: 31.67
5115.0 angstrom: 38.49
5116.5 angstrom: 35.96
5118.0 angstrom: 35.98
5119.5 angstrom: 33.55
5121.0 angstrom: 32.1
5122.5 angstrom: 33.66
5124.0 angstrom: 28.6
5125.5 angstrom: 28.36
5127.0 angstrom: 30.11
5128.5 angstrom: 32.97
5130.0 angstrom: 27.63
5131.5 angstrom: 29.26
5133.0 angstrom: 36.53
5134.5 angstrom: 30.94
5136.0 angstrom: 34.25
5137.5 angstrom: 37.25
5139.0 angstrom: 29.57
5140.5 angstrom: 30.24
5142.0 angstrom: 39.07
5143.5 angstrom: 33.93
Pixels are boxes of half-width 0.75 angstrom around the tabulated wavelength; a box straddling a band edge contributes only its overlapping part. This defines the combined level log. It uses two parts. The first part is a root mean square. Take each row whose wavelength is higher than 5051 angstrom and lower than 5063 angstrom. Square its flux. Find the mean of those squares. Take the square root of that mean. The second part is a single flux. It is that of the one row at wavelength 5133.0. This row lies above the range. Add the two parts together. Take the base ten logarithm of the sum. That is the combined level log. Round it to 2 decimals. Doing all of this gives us 1.86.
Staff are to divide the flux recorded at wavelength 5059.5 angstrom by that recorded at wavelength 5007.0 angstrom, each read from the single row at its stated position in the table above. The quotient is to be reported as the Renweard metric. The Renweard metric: 1.30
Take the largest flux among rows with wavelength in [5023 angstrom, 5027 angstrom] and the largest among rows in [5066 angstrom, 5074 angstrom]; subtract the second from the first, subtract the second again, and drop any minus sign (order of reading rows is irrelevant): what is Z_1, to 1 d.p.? 32.3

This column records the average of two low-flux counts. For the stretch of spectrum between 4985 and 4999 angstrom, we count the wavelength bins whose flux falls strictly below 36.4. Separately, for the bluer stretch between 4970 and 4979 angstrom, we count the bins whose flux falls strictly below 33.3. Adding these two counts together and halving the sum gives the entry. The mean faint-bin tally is 1.0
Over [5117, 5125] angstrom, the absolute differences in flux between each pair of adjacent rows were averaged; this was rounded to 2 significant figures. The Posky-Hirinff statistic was 2.6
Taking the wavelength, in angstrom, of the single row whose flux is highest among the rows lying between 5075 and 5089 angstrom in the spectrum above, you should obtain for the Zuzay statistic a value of 5088.0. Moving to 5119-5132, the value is 5122.5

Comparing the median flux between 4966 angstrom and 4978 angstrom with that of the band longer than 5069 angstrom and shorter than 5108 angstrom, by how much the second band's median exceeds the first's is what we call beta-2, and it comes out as -10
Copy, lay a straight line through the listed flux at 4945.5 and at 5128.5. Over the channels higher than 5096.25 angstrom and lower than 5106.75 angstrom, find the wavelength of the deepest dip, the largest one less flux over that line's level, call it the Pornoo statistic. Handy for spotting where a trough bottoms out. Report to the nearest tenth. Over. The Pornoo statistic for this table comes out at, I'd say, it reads 5106.0 angstrom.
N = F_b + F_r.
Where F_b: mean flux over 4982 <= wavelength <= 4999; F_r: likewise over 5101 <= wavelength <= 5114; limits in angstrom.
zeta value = 68.7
